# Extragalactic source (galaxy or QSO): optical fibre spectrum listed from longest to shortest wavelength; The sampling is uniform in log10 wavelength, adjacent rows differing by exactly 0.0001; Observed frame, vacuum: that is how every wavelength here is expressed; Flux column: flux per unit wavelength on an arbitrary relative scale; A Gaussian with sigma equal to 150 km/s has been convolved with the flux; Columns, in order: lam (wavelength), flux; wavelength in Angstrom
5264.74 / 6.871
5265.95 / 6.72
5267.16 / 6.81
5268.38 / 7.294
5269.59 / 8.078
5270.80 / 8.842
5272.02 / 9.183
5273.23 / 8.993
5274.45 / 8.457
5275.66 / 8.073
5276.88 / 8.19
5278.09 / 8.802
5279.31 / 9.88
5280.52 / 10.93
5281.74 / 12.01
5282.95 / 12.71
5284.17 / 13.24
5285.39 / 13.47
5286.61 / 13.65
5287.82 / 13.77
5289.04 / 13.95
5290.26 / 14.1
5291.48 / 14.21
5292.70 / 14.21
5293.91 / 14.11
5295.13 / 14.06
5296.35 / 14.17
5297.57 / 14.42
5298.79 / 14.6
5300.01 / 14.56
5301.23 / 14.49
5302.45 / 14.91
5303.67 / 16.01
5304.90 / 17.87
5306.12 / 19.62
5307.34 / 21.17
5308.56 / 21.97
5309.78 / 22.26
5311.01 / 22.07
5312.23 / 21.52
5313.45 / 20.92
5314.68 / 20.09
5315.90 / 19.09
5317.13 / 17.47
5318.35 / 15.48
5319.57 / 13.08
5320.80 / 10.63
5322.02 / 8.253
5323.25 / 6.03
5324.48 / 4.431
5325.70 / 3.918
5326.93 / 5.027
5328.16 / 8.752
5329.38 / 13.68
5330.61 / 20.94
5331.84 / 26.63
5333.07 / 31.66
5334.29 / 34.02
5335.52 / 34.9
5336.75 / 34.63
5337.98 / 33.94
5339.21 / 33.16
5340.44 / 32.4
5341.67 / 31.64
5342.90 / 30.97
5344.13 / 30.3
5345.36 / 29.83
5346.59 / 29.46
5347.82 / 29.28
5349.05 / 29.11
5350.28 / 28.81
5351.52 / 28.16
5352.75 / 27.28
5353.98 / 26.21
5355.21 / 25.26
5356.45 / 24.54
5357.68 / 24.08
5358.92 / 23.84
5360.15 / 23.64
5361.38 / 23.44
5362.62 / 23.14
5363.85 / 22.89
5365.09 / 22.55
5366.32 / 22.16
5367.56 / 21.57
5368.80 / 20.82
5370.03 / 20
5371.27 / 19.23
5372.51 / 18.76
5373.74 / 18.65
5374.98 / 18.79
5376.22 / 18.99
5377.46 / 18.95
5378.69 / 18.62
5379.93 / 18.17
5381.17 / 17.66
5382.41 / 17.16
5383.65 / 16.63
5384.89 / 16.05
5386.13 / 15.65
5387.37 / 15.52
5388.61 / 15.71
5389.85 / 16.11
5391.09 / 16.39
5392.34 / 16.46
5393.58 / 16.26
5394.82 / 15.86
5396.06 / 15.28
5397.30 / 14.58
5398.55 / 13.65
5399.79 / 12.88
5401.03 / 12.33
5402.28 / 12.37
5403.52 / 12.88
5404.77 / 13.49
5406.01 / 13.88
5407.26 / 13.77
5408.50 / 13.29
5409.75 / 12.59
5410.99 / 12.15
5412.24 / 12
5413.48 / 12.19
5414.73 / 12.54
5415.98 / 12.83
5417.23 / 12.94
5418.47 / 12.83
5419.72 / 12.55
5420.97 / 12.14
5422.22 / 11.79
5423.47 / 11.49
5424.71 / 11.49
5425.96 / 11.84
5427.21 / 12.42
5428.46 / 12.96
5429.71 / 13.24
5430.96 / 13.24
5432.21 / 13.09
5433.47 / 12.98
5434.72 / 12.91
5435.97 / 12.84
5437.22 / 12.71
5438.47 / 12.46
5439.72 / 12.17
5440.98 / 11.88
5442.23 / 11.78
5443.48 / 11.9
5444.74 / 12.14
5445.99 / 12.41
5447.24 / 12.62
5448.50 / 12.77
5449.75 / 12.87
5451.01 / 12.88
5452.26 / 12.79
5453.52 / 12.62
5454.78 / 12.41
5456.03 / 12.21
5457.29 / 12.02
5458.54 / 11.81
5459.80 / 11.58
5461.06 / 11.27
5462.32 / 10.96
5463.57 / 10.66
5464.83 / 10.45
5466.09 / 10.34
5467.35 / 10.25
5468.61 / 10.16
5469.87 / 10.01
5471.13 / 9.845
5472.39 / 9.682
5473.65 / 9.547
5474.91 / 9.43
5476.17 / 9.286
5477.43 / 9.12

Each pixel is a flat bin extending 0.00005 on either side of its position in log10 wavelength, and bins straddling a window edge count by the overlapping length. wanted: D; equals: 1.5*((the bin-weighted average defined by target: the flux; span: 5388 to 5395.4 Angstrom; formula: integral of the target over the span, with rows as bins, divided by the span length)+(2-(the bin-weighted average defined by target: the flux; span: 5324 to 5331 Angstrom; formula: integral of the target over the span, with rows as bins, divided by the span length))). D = 13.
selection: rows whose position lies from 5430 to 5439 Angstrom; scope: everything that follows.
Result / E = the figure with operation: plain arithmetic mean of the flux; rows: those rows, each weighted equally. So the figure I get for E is 12.9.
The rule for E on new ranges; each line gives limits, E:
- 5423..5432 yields 12.4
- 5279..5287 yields 12.3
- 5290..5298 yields 14.2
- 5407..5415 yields 12.6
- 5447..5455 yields 12.7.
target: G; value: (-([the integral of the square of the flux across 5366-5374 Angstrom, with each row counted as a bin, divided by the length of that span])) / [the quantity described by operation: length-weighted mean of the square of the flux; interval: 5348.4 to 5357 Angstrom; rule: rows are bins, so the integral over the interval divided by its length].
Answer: -0.6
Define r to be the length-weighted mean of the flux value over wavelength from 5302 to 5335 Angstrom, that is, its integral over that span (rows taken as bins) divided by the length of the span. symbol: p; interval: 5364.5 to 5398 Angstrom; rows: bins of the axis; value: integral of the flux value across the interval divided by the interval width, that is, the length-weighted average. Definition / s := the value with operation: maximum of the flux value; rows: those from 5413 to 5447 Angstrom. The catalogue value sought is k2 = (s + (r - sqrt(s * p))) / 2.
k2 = 7.4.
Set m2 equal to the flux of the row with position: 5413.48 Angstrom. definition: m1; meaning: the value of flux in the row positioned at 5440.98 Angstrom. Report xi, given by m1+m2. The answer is 24.1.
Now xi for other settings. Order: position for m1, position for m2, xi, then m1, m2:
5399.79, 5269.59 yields 21.0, 12.88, 8.078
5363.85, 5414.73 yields 35.4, 22.89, 12.54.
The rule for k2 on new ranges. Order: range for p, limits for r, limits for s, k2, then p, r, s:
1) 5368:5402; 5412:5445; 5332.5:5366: 11.5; 16.8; 12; 34.9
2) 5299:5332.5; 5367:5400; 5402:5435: 8.2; 15.6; 17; 13.88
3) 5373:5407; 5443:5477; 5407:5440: 5.1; 15.9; 11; 13.77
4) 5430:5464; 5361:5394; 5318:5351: 16.4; 12.3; 19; 34.9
